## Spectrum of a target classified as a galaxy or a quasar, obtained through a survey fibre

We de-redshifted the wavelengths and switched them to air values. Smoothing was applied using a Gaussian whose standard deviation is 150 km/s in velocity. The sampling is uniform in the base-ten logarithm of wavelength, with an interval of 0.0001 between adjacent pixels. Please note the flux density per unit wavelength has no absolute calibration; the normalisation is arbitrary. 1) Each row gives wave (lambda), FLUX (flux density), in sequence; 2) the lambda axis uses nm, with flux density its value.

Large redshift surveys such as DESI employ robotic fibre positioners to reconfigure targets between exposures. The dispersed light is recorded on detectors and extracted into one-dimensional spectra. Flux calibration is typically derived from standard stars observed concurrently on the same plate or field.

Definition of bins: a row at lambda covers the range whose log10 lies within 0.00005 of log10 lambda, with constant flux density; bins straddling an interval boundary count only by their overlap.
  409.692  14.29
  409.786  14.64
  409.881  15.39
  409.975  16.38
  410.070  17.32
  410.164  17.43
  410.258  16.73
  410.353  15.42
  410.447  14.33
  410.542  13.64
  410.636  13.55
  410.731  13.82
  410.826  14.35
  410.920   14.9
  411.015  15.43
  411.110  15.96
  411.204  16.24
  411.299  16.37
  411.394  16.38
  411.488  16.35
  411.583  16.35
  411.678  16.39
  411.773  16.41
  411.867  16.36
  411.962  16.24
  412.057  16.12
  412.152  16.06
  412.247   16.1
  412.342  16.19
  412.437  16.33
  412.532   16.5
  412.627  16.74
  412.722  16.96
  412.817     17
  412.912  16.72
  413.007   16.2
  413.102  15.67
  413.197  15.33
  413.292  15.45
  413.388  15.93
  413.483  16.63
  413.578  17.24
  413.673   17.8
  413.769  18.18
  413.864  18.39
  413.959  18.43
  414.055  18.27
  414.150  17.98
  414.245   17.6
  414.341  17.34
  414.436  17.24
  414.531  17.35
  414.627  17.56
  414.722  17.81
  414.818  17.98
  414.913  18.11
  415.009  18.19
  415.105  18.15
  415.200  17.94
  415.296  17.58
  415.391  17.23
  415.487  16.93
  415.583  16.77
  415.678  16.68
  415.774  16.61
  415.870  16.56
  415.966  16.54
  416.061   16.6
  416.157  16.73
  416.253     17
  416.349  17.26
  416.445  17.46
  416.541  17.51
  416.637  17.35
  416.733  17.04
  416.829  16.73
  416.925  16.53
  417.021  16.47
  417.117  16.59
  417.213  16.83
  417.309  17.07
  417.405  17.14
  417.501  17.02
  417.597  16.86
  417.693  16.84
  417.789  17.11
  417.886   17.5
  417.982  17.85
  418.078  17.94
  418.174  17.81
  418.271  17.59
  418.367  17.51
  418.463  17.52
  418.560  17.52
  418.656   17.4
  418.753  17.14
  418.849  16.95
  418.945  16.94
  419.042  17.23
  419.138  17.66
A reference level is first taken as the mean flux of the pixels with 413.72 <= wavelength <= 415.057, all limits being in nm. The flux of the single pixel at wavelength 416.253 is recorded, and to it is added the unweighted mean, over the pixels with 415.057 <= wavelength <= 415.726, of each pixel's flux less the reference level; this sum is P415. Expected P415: 16.4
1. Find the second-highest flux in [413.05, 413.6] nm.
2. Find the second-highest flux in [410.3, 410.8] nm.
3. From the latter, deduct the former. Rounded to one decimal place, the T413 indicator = -2.3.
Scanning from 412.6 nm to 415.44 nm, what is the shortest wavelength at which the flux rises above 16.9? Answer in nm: 412.722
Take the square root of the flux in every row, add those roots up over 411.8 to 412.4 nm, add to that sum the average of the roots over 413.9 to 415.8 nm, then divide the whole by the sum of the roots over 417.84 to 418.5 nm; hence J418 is 0.96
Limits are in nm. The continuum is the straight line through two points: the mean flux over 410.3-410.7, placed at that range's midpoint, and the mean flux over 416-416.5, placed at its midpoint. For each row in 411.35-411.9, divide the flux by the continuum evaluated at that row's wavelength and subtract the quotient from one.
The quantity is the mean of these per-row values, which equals -0.11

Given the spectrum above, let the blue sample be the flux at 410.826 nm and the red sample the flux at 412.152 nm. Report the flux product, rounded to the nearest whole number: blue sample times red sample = 230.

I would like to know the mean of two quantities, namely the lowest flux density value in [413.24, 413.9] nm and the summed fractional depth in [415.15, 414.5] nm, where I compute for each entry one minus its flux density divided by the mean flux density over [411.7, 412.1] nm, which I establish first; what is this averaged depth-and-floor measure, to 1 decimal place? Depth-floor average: 7.4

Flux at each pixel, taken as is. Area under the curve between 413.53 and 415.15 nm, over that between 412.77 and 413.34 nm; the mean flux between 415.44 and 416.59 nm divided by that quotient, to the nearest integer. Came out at 5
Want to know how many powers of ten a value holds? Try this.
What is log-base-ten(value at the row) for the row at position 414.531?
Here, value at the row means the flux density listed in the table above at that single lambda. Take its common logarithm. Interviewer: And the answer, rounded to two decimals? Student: 1.24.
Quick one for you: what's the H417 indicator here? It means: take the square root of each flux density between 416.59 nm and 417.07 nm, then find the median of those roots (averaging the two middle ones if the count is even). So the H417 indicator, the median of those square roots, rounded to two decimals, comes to 4.09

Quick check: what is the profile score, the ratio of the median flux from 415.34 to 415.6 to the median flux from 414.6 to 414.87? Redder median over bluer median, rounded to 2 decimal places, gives 0.95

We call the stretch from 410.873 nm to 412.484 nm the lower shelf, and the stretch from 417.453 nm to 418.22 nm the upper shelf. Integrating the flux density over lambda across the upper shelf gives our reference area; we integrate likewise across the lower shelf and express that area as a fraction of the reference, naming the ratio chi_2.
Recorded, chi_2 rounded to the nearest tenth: 1.9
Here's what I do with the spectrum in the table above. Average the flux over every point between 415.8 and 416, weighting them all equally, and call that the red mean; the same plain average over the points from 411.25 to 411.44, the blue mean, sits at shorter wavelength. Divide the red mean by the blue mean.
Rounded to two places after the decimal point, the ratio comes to 1.01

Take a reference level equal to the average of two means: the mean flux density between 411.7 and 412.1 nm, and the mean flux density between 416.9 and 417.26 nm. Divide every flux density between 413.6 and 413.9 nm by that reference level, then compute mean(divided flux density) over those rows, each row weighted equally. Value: 1.10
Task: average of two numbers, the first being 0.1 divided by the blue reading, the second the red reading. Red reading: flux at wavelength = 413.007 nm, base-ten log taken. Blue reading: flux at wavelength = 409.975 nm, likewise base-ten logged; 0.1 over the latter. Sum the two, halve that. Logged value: 0.646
